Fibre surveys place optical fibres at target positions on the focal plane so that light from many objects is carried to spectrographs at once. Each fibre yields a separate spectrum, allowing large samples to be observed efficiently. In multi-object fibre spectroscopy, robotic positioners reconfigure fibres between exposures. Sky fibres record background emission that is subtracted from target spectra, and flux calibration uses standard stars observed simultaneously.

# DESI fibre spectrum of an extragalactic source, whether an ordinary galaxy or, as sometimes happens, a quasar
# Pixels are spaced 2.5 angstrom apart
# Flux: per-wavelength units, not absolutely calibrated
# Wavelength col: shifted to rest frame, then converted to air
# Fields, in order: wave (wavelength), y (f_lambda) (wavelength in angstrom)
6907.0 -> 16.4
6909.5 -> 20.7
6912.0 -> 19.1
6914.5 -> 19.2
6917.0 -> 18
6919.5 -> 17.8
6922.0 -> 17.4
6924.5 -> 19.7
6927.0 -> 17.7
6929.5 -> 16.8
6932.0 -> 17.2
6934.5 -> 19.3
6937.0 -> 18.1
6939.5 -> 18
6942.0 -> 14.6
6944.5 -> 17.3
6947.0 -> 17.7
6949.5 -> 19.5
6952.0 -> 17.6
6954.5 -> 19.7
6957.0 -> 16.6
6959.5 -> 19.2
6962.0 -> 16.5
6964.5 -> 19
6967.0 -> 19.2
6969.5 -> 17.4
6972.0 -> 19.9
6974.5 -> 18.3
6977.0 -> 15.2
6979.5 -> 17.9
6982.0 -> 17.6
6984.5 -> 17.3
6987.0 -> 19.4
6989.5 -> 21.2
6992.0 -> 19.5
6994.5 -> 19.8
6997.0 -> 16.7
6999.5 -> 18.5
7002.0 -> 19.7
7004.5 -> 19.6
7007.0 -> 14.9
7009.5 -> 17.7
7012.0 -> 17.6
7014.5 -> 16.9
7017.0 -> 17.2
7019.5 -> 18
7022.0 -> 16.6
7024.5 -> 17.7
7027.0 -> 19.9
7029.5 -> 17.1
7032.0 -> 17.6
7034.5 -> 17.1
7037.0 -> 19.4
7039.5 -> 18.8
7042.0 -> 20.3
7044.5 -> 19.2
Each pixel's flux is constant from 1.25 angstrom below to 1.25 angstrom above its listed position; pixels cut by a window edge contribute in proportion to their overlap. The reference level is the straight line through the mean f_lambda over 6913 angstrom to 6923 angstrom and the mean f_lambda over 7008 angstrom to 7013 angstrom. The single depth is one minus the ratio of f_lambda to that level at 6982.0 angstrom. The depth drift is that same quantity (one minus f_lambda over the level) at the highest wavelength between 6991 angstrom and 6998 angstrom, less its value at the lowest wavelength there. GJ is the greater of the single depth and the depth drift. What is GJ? 0.16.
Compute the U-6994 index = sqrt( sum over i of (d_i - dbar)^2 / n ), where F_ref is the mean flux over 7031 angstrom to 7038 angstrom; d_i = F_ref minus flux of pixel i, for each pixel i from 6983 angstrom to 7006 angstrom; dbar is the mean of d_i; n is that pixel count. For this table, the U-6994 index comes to 1.3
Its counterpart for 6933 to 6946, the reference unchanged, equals 1.6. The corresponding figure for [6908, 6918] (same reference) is 1.0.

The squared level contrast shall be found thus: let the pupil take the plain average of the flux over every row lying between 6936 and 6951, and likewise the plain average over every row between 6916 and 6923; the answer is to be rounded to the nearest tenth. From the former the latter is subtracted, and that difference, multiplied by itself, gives 0.0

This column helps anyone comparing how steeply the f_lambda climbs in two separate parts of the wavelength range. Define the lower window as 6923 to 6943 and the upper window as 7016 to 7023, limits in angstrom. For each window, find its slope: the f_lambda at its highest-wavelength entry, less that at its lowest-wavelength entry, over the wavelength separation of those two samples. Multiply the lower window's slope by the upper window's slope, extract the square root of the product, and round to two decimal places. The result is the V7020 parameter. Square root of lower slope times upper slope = 0.19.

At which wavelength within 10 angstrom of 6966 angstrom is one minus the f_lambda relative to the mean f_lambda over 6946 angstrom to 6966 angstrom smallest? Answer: 6972.0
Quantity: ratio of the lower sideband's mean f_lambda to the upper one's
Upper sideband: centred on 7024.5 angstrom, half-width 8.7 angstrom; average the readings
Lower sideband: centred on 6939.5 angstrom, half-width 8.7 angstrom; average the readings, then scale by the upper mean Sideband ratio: 0.98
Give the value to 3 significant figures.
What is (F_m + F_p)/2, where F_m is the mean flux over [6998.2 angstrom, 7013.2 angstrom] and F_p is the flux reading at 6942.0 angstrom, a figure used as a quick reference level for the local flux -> 16.3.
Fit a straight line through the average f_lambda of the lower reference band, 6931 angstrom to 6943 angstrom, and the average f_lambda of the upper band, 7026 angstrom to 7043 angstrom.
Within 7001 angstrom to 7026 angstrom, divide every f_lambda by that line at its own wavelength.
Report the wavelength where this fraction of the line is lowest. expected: 7007.0 angstrom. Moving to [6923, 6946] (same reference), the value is 6942.0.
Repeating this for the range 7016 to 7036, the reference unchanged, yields 7022.0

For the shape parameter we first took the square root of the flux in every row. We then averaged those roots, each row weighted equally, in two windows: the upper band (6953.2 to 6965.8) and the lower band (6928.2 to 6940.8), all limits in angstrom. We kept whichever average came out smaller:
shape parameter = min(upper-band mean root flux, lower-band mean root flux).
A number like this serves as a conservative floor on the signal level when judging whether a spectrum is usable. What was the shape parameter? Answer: 4.23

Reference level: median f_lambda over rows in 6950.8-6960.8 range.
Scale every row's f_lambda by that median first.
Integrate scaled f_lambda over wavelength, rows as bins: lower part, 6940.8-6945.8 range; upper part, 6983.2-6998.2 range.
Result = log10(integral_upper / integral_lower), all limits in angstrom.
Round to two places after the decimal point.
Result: 0.55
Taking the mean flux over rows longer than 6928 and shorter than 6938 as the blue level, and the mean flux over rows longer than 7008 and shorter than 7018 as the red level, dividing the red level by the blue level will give 0.97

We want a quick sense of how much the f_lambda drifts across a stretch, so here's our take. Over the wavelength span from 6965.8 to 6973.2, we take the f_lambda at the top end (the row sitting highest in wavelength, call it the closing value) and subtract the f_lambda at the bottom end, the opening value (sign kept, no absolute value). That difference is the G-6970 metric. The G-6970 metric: 0.7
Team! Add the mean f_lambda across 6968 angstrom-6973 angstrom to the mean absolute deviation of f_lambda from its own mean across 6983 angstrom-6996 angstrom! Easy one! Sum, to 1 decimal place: 19.5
